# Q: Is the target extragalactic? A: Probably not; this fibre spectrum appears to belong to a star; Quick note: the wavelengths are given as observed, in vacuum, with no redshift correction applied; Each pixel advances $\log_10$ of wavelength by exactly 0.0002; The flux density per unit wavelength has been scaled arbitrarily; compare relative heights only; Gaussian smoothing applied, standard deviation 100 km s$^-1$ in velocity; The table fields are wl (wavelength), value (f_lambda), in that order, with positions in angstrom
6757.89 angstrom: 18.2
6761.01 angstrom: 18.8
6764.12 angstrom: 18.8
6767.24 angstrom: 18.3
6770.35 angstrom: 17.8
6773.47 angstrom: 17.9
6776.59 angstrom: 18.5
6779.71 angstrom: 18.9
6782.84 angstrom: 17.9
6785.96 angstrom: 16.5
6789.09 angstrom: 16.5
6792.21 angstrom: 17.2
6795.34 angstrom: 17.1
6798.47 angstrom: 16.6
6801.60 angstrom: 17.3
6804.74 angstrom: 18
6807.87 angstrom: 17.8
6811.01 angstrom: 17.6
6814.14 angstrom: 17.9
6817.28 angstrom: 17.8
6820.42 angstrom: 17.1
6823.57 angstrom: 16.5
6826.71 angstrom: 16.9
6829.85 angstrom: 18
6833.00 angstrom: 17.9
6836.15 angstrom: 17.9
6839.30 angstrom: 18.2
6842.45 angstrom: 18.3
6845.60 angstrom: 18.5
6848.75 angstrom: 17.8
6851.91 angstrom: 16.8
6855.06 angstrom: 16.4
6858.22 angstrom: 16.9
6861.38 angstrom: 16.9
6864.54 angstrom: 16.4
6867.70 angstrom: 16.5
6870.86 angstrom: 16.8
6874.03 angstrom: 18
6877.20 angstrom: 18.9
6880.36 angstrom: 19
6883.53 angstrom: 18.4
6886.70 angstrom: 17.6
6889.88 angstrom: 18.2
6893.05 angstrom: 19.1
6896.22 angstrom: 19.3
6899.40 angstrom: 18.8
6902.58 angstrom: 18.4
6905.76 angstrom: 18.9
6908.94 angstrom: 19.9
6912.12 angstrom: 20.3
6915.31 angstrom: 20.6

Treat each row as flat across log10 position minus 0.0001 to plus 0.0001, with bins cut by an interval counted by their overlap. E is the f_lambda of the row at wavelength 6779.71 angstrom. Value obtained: 18.9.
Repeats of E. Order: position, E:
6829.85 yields 18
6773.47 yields 17.9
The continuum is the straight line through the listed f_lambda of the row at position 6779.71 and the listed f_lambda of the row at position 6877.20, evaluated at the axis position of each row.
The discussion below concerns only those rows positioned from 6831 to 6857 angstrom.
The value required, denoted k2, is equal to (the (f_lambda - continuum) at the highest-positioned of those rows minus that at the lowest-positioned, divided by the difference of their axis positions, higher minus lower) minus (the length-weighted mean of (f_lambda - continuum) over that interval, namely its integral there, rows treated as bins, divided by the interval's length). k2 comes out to 1.11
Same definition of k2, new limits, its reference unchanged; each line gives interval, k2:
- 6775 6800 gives 1.41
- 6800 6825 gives 1.36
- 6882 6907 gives 0.34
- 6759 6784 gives 0.49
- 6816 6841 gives 1.38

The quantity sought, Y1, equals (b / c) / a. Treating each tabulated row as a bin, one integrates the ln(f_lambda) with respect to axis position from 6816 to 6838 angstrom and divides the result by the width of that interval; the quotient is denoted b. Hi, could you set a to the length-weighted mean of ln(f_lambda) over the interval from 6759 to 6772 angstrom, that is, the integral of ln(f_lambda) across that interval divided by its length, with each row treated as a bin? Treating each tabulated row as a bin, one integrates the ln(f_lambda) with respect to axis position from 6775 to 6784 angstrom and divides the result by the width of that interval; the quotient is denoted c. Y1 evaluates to 0.337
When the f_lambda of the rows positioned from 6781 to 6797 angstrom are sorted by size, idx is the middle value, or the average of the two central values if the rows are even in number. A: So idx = 17.1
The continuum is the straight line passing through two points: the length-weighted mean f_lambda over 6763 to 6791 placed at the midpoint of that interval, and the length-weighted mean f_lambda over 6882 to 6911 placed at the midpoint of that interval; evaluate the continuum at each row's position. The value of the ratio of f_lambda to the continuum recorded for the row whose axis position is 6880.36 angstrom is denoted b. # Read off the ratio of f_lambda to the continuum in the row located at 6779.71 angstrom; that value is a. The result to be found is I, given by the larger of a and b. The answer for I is 1.06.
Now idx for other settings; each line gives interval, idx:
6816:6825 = 17.1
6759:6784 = 18.4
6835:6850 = 18.2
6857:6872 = 16.8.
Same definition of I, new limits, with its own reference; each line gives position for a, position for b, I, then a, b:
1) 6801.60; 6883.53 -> 0.99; 0.96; 0.99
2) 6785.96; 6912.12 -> 1.08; 0.92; 1.08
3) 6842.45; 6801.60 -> 1.00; 1.00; 0.96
